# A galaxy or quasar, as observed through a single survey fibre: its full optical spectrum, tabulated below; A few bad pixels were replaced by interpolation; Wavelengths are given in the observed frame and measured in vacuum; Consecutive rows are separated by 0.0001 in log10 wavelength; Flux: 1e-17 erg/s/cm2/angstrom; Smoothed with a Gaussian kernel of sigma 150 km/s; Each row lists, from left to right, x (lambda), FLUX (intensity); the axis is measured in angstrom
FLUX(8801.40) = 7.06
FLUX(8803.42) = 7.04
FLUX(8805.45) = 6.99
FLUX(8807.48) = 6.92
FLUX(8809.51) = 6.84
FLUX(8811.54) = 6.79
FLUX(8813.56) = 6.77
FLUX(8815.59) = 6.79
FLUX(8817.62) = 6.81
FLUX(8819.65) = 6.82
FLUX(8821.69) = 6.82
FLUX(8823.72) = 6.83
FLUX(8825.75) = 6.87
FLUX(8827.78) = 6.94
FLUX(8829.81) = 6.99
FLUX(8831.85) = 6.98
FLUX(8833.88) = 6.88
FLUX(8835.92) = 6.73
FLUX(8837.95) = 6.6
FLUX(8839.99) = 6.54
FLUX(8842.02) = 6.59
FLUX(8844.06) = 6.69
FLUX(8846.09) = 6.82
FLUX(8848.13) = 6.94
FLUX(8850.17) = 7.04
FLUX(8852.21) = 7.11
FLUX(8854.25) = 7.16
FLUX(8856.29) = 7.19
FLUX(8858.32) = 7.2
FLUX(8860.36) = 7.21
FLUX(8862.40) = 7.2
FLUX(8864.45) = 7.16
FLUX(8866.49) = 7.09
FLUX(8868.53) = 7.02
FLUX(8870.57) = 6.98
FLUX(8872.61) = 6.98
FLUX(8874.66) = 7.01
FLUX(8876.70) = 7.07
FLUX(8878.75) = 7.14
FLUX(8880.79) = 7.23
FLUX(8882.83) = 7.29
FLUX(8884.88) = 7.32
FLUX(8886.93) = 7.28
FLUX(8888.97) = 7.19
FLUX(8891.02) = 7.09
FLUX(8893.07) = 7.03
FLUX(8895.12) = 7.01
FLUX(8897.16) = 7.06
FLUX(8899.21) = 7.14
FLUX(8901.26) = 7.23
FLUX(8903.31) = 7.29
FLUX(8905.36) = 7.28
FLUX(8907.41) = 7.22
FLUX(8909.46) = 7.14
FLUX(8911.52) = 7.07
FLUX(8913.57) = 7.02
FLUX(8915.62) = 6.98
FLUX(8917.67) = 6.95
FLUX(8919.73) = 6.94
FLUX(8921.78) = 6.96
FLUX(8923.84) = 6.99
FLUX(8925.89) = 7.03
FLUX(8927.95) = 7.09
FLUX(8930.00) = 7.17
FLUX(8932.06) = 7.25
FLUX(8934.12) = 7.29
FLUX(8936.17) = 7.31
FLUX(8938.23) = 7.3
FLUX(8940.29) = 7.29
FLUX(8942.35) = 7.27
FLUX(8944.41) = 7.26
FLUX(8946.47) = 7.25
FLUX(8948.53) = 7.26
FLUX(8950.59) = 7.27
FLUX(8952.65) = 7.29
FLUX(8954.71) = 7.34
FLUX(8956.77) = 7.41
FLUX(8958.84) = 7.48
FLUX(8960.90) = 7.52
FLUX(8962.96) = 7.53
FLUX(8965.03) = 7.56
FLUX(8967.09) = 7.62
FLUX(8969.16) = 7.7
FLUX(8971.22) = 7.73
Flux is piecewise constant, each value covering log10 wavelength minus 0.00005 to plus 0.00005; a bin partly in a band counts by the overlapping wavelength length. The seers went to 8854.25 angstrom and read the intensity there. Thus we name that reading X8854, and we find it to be 7.16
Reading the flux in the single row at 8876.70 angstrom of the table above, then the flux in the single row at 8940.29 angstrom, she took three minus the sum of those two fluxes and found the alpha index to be -11.4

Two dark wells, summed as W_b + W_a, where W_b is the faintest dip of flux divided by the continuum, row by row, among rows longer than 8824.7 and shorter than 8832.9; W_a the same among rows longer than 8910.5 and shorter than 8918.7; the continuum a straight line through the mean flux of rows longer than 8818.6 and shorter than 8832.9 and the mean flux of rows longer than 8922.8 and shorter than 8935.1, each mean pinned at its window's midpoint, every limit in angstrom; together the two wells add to 1.97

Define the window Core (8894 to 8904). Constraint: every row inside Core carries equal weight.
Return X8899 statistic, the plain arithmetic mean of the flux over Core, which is 7.1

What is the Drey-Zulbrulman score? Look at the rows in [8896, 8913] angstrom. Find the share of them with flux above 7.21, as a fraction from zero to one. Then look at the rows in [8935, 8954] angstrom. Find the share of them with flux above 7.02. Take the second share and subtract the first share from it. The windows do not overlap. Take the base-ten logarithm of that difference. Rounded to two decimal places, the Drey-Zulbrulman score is -0.30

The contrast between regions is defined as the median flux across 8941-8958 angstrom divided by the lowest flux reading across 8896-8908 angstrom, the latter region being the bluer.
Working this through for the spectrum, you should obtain 1.03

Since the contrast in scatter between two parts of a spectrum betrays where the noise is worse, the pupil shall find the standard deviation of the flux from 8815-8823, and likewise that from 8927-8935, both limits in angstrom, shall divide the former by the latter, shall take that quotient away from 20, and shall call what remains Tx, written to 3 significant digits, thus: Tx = 19.8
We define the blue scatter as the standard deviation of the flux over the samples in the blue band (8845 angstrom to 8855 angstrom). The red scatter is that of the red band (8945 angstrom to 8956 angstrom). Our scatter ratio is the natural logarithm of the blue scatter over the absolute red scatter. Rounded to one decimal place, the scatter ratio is 1.3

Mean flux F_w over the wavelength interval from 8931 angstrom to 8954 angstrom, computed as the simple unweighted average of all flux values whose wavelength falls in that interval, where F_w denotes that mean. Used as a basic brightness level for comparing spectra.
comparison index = 7.28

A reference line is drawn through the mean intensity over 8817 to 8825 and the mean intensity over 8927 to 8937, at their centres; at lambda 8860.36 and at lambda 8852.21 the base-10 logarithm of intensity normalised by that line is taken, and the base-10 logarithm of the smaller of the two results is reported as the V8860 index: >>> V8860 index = -1.96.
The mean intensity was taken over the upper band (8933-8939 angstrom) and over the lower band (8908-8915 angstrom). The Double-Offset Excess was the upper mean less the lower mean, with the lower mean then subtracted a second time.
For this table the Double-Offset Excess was -6.85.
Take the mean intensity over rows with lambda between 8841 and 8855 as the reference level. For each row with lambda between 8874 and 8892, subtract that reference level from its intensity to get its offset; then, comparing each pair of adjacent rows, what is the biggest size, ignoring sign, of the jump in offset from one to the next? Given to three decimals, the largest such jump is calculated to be 0.100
